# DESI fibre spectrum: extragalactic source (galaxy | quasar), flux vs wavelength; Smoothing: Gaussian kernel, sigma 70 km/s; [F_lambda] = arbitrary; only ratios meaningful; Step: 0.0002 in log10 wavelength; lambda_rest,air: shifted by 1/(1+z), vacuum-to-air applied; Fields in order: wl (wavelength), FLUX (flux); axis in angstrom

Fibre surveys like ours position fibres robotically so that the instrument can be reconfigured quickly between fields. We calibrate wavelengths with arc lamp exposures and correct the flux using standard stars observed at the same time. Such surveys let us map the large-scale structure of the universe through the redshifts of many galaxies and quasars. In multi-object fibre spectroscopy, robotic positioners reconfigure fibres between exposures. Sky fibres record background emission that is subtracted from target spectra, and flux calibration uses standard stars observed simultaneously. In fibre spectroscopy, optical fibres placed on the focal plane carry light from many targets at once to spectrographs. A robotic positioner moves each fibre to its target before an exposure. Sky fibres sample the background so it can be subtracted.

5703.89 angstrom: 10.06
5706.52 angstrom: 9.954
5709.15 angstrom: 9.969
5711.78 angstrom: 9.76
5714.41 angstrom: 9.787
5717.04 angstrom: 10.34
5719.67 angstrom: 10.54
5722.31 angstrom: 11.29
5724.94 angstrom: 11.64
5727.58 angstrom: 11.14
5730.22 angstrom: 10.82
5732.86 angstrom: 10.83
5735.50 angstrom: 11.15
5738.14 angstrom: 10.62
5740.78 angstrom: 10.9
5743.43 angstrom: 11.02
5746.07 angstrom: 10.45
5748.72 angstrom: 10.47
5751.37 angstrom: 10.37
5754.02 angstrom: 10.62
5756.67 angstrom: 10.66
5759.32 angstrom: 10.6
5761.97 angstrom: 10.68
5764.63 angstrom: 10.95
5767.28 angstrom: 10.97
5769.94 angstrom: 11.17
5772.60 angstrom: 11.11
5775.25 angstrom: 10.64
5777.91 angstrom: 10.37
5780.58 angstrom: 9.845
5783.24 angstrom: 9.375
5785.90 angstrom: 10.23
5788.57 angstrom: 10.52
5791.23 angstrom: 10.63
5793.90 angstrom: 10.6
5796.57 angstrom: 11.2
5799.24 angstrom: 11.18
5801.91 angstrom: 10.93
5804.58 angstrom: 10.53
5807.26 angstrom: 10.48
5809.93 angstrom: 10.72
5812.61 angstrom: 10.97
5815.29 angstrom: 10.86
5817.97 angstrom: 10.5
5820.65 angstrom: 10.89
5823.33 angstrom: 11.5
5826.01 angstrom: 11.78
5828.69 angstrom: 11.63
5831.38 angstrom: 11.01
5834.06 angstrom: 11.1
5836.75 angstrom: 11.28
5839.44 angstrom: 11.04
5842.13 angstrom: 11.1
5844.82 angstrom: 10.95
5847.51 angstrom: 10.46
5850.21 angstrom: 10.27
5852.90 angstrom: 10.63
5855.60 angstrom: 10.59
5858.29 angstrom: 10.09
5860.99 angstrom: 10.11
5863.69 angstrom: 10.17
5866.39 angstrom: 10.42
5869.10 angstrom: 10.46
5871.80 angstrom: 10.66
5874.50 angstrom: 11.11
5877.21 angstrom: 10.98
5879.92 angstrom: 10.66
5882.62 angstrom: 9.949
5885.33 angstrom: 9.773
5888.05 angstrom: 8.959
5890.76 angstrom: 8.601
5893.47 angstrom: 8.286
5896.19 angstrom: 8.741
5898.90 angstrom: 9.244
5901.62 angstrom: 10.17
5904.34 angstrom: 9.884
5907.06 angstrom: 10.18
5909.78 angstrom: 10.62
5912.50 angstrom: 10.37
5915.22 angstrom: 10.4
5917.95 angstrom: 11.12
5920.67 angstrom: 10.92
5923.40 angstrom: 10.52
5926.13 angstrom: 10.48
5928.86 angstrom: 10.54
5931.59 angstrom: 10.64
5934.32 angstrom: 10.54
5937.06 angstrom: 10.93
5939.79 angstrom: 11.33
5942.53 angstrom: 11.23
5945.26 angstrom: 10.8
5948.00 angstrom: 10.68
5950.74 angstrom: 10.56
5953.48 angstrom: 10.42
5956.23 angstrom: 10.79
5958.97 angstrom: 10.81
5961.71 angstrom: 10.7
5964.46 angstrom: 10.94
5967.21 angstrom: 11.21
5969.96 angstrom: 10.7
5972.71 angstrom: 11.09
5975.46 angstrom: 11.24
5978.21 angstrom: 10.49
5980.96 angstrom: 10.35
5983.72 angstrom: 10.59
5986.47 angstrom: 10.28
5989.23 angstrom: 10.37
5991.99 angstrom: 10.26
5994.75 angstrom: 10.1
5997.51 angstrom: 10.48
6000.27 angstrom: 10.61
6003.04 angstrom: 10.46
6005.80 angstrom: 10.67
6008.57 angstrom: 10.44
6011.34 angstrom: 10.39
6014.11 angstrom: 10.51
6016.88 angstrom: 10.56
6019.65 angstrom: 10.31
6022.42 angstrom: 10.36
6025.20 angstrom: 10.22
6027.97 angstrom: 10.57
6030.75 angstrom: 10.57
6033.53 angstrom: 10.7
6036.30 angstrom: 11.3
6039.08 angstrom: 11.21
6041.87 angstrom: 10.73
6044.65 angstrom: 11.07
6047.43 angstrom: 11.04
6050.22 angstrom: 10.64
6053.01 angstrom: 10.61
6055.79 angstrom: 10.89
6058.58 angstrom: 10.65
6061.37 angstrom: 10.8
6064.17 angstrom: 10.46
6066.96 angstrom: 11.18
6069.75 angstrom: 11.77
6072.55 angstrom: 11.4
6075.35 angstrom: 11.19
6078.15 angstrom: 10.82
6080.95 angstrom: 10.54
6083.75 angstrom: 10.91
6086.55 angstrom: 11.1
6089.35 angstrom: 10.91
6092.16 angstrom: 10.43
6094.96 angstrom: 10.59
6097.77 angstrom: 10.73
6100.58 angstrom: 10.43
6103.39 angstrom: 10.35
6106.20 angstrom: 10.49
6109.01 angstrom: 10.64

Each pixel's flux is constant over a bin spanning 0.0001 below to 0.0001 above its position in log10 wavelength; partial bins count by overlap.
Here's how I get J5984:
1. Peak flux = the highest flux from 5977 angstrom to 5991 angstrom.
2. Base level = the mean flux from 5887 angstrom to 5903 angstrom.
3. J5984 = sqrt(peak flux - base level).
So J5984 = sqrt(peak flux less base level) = 1.3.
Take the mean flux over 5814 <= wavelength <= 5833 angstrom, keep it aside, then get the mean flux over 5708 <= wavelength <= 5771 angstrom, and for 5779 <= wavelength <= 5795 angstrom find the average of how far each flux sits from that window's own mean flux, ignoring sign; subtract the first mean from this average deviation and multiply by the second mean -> -115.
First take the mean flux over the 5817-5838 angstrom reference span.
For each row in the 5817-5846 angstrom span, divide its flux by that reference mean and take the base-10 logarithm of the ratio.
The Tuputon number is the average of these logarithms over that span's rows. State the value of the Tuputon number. -0.002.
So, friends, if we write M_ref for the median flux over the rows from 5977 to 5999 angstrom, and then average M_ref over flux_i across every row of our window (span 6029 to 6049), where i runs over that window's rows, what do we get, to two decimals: 0.95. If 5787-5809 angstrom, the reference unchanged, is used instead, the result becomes 0.96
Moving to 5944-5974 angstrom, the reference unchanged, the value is 0.96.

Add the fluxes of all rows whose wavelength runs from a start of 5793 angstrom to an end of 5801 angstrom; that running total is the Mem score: 33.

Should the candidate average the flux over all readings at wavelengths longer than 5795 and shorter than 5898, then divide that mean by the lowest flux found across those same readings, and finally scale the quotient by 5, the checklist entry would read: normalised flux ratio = 6.4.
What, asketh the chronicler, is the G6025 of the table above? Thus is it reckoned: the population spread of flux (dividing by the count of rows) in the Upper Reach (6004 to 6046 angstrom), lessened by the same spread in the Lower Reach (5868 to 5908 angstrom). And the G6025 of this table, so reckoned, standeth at -0.55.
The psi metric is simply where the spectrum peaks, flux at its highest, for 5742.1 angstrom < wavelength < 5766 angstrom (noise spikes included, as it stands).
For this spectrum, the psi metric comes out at 5743.43 angstrom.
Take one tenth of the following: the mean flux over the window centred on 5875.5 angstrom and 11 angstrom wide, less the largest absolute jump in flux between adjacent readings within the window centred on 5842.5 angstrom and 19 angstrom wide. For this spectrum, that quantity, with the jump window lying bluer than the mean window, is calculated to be 1.04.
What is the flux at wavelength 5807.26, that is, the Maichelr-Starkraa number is 10.48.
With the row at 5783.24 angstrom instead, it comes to 9.375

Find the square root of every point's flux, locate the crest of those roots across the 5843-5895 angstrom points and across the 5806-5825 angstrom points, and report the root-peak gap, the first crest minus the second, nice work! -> -0.06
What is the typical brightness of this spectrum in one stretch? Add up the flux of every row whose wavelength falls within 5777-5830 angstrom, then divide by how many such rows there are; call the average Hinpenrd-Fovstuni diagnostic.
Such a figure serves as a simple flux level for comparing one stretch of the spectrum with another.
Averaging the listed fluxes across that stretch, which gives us 10.74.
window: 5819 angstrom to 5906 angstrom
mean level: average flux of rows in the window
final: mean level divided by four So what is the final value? 2.60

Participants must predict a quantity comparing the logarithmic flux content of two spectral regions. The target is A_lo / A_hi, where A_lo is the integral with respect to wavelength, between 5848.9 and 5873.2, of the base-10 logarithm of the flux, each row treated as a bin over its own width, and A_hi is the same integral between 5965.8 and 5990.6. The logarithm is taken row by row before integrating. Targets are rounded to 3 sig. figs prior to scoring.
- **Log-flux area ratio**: 0.968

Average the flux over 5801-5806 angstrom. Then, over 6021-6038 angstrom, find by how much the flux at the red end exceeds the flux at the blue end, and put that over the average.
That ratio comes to 0.088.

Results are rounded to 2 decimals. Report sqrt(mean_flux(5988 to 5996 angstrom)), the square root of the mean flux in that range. 3.20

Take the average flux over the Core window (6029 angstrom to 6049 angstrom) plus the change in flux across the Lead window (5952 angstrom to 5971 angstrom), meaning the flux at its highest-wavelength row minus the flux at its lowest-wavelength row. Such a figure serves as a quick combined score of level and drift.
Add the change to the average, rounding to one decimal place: 11.2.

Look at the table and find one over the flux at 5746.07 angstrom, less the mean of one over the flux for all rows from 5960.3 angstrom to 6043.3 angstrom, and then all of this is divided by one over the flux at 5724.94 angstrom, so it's 0.02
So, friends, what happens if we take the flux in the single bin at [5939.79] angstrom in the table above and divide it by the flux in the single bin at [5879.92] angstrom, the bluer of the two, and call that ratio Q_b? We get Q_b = 1.06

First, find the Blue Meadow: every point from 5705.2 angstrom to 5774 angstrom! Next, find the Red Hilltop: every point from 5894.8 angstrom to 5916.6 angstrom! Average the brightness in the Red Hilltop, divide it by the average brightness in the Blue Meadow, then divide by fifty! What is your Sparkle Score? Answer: 0.0186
